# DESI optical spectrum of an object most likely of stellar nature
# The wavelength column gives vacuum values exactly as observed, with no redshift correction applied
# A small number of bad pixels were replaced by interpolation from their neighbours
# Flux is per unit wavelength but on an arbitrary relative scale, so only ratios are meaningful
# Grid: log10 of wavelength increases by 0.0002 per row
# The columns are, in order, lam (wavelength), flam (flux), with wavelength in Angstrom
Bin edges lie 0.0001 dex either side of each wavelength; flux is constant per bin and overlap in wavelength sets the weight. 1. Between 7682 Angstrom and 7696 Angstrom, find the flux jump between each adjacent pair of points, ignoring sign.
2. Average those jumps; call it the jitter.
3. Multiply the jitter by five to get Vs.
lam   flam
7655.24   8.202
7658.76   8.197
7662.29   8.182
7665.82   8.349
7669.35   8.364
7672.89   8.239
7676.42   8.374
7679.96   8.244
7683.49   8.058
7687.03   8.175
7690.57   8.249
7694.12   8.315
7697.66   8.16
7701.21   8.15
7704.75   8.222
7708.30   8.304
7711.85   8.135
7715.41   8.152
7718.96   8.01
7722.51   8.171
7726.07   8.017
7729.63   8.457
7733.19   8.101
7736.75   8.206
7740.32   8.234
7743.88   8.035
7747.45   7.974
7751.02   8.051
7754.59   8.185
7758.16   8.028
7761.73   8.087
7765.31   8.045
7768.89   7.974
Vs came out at 0.43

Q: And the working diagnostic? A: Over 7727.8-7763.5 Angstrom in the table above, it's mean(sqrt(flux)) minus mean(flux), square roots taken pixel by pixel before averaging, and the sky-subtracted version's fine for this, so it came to -5.28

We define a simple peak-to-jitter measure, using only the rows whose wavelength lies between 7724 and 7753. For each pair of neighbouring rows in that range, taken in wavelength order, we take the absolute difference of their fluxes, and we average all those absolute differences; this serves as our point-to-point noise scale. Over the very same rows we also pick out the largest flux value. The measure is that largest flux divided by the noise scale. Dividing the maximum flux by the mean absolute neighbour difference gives 47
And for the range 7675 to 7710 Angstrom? 84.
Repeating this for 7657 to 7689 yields 75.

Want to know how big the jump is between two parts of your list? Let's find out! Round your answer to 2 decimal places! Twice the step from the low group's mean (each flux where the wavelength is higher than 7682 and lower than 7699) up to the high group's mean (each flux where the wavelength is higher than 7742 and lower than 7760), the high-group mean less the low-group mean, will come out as -0.27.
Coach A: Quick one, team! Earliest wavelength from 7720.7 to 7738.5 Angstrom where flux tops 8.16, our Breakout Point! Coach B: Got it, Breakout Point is 7722.51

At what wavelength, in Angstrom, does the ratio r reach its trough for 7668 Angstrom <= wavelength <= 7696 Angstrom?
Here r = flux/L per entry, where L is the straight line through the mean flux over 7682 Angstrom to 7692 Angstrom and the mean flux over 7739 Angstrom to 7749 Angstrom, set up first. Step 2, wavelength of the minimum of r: 7683.49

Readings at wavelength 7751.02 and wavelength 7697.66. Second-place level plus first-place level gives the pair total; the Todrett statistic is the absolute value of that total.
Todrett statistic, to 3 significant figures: 16.2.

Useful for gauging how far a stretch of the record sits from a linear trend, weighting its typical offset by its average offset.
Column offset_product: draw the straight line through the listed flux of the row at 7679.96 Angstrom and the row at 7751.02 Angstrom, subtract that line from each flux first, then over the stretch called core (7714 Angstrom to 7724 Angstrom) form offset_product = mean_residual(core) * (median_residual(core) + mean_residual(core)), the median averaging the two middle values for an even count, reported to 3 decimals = 0.001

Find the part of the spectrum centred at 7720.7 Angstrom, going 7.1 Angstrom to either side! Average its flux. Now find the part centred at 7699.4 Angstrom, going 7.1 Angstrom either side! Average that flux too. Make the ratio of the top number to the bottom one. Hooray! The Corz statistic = 0.985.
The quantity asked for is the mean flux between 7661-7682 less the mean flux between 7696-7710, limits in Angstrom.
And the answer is 0.08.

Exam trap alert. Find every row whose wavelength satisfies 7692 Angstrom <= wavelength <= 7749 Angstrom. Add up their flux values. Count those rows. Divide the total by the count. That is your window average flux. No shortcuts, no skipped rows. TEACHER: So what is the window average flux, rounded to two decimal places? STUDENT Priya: 8.17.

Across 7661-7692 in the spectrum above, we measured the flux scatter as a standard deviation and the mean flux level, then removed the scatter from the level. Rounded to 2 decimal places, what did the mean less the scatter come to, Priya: 8.15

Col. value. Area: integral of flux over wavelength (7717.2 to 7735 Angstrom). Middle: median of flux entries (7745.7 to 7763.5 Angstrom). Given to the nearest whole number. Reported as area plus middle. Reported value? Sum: 153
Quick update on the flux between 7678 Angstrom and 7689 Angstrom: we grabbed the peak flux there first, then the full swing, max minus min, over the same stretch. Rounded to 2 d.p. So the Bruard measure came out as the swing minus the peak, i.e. -8.06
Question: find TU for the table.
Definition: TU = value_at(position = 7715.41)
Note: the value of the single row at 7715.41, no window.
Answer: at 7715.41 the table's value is 8.152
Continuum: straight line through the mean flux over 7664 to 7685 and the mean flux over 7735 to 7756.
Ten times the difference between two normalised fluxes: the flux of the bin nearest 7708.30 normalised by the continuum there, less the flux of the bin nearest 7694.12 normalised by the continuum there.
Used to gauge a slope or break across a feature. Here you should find 0.03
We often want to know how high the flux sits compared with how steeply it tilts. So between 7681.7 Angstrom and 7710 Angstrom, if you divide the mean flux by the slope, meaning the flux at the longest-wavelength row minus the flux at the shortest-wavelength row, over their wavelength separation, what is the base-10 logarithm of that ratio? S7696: 2.92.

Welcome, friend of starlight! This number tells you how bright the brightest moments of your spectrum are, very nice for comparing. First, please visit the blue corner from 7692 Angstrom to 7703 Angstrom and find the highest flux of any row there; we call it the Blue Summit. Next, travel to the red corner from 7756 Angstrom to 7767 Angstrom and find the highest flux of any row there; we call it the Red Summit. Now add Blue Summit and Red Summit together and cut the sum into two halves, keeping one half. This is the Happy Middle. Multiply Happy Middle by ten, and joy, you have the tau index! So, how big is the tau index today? 82.0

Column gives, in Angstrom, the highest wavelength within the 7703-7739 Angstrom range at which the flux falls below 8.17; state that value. 7733.19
